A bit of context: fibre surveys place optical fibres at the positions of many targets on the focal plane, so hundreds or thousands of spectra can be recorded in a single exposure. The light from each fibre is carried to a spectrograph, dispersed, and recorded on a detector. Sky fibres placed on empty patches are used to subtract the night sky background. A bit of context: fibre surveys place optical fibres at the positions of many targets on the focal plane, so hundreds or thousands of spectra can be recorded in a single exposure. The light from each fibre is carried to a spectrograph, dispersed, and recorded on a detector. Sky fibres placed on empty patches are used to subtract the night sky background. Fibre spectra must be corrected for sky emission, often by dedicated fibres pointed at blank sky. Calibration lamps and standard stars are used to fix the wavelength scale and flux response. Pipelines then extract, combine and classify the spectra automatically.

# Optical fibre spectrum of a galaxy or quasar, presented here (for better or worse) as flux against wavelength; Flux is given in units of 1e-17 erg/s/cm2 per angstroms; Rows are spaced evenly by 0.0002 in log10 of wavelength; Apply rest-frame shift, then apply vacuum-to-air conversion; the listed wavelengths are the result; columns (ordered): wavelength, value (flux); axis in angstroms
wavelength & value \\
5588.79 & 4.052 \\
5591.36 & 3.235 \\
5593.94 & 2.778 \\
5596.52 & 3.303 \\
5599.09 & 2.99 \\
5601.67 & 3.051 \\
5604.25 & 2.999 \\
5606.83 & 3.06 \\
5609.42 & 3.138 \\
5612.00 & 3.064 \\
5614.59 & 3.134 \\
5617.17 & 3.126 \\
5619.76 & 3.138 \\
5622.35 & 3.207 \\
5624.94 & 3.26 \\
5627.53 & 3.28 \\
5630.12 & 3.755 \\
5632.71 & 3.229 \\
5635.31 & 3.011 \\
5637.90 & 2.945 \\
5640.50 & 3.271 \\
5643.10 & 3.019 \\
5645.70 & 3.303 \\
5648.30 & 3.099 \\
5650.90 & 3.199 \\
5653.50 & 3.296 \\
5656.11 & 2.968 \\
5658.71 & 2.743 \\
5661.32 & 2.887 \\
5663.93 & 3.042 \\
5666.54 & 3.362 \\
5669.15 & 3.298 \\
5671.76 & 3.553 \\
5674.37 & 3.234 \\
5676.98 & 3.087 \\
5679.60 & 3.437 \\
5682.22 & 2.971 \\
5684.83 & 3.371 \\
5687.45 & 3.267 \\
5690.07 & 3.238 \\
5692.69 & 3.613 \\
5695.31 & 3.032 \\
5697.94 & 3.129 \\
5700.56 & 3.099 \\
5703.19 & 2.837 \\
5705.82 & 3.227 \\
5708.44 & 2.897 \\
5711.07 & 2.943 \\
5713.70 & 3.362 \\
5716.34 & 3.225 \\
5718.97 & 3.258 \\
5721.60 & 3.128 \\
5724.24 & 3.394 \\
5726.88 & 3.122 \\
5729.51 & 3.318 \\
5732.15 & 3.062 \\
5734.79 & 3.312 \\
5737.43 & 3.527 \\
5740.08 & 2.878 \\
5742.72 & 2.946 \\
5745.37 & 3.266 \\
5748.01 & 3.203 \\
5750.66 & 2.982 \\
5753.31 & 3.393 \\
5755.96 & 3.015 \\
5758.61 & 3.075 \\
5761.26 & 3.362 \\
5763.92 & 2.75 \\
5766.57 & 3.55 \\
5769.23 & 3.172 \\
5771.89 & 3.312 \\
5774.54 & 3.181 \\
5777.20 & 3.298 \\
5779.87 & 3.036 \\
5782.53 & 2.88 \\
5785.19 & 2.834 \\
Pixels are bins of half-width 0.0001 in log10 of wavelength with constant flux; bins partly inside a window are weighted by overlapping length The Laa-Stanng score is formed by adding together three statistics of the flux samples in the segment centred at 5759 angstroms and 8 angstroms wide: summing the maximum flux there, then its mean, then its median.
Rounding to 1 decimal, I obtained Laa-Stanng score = 9.6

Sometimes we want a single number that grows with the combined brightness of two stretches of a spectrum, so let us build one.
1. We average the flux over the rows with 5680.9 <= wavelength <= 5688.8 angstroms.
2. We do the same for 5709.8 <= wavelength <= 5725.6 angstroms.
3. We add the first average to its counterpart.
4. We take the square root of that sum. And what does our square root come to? 2.53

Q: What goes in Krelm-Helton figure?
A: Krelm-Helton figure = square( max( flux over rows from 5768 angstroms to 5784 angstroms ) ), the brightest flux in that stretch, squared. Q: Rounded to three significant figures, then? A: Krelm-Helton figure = 11.0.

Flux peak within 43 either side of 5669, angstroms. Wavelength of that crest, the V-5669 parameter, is 5630.12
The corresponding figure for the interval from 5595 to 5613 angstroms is 5596.52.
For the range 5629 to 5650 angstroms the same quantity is 5630.12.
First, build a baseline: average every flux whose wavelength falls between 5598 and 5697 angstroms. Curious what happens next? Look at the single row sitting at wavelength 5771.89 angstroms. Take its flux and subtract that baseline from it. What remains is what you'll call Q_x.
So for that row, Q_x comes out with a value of 0.14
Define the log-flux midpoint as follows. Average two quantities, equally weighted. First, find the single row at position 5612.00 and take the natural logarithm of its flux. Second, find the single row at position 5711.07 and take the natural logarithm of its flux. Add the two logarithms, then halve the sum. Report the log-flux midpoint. 1.10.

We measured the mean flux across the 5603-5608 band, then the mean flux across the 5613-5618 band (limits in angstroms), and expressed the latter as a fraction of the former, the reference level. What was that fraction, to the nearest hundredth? 1.03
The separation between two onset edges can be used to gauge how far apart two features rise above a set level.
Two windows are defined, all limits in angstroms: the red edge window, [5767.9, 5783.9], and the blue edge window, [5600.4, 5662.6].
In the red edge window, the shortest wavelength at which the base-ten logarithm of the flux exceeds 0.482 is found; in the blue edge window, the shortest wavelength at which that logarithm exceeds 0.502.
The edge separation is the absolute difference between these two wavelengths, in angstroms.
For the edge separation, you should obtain 146.9 angstroms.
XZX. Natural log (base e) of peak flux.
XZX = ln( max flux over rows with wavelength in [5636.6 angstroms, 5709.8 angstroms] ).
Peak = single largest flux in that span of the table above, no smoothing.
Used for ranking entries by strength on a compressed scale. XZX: 1.28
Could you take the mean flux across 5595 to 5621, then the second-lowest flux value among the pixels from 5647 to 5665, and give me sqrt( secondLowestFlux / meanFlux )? 0.965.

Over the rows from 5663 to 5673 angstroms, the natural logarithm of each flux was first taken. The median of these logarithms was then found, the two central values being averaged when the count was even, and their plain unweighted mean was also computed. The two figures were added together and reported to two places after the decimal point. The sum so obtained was 2.40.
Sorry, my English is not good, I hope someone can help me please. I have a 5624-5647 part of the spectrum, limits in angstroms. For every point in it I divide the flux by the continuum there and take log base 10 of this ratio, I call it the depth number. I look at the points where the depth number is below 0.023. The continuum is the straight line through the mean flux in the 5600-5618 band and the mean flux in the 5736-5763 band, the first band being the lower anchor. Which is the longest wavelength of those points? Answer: 5643.10 angstroms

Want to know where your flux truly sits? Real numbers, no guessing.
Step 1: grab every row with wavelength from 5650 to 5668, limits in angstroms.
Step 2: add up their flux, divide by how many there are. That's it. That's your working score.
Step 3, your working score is 3.07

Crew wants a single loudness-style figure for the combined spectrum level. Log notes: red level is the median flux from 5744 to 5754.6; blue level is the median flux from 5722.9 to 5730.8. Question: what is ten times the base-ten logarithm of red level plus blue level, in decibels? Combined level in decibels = 8.16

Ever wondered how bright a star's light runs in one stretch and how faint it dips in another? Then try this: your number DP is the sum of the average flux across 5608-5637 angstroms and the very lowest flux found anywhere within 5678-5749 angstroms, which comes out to 6.05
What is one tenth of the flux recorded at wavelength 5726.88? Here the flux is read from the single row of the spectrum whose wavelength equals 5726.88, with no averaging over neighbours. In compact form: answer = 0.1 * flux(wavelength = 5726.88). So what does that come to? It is 0.312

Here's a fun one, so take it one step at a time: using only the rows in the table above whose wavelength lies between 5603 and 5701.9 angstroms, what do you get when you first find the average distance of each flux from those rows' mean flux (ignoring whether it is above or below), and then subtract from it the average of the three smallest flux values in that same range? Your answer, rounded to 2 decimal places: -2.70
